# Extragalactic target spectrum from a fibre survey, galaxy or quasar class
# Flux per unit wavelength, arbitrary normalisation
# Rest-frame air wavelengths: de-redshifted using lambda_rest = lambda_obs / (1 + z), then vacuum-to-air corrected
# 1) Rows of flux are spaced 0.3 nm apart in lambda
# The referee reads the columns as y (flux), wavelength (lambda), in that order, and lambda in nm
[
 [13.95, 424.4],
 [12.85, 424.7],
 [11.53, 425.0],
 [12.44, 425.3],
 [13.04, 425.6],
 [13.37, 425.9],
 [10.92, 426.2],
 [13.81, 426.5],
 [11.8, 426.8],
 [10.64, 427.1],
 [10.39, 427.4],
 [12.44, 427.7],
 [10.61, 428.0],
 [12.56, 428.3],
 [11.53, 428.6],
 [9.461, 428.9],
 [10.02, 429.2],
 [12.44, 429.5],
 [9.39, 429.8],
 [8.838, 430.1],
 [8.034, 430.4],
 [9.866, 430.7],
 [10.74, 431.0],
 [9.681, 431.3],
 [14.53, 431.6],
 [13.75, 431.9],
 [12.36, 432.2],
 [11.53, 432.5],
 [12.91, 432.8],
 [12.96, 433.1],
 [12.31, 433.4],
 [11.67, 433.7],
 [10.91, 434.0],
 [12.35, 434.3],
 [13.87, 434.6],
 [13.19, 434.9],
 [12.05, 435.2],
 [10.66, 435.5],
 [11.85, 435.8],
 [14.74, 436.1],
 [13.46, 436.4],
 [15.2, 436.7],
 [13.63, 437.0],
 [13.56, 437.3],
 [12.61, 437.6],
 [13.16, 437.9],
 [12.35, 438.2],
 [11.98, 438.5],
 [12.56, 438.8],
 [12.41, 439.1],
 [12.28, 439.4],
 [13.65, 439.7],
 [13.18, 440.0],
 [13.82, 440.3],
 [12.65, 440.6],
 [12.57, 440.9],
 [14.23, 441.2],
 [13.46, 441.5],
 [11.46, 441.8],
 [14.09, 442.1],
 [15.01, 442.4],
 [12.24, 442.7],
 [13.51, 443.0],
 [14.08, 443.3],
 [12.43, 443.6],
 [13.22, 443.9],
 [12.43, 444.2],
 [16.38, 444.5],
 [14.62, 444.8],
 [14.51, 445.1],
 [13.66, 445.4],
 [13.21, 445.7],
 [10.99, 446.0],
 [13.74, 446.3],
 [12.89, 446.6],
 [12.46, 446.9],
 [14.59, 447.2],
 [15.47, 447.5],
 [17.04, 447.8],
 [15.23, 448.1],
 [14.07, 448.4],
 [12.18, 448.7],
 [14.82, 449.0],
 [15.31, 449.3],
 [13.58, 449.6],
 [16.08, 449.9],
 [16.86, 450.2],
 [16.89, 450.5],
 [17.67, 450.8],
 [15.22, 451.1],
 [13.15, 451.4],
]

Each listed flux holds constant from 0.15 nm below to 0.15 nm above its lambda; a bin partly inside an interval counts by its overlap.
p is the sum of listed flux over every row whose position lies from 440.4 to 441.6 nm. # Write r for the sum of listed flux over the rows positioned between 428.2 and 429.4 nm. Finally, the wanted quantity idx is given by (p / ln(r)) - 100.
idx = -86.0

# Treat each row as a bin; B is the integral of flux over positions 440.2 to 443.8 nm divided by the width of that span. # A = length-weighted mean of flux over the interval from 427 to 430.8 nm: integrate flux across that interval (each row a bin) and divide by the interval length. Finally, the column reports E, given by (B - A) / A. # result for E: 0.27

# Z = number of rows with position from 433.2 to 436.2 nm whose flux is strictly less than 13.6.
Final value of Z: 8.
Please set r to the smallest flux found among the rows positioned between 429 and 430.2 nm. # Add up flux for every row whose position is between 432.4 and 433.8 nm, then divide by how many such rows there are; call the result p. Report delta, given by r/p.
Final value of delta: 0.72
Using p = 12.3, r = 8.838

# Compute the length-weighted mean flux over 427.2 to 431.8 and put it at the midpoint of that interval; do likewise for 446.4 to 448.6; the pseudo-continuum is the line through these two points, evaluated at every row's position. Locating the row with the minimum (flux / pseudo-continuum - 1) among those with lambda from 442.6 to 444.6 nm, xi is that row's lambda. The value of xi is 444.2 nm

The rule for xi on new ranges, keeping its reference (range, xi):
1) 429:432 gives 430.4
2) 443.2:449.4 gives 446.0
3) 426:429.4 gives 428.9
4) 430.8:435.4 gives 431.3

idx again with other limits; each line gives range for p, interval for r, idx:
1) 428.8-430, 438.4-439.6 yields -89.4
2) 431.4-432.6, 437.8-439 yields -86.7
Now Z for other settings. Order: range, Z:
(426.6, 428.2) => 5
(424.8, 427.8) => 9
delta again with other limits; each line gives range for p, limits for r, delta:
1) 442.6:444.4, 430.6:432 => 0.75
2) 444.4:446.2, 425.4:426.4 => 0.79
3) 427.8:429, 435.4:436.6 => 0.97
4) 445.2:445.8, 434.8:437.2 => 0.79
